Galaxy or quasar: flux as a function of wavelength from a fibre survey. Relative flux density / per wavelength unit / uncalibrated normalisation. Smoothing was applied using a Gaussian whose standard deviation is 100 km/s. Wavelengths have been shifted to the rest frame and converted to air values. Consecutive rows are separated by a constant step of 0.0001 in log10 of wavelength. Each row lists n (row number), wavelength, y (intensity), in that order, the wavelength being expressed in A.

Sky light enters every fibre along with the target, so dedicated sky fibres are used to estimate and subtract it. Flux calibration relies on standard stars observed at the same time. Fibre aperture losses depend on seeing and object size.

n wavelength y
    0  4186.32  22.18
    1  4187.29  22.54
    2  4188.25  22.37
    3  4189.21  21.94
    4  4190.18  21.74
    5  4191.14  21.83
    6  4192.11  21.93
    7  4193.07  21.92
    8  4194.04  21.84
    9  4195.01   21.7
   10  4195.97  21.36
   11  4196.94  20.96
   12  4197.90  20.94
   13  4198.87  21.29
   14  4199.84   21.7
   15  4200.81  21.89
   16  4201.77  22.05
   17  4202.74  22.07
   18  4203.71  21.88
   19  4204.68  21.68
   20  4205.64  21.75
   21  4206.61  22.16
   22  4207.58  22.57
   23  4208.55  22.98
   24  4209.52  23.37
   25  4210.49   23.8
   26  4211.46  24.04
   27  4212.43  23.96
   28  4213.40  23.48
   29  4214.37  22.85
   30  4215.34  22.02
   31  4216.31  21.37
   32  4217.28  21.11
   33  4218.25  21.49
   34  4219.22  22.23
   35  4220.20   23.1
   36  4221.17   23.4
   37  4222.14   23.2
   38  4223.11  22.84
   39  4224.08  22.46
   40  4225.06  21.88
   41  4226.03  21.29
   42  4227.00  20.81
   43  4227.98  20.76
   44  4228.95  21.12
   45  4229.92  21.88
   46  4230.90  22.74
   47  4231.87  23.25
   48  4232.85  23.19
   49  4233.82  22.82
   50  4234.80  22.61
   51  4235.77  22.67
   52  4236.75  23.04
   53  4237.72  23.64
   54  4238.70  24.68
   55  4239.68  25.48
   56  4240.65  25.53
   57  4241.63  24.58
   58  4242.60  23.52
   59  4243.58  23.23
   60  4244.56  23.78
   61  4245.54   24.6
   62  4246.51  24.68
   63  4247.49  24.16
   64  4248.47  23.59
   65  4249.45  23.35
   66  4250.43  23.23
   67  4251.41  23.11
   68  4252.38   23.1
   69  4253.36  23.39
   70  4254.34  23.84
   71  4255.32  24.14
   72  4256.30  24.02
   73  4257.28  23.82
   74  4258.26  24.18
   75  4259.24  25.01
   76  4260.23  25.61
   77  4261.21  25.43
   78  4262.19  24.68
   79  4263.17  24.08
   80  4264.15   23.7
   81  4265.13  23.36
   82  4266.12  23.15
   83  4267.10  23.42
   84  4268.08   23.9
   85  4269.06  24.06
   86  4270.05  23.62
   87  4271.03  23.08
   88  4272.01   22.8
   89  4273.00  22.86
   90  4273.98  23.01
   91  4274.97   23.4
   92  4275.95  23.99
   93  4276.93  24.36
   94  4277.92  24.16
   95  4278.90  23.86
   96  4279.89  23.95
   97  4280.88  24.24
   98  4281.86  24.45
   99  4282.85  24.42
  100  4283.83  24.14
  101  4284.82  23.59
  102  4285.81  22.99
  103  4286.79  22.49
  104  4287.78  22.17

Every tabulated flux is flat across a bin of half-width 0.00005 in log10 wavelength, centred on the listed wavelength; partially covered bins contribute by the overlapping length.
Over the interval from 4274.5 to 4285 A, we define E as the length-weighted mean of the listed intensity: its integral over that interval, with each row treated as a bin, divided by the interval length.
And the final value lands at 24.1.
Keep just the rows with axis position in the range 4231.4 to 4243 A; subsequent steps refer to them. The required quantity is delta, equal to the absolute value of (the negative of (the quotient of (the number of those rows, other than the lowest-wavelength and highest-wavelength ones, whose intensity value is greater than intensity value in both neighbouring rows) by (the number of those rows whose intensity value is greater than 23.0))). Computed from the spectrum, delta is 0.11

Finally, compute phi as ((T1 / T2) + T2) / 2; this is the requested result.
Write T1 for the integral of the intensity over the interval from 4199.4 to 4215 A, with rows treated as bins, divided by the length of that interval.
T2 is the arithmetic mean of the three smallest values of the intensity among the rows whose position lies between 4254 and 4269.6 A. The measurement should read 12.1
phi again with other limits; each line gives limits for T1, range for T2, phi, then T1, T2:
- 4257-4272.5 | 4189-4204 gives 11.1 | 24.0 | 21.1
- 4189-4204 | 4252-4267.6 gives 12.1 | 21.7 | 23.2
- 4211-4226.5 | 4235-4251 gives 12.0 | 22.5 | 23.0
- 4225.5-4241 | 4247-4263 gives 12.1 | 22.8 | 23.1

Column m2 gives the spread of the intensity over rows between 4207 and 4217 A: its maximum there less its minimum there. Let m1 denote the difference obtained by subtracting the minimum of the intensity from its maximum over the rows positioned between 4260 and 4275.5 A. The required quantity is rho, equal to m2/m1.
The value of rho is 1.0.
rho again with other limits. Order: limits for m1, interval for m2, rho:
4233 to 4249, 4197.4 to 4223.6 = 1.1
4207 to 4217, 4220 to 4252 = 1.8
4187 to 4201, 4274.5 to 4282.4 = 0.7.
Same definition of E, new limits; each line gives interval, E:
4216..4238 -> 22.3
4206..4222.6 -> 22.8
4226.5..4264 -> 23.6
